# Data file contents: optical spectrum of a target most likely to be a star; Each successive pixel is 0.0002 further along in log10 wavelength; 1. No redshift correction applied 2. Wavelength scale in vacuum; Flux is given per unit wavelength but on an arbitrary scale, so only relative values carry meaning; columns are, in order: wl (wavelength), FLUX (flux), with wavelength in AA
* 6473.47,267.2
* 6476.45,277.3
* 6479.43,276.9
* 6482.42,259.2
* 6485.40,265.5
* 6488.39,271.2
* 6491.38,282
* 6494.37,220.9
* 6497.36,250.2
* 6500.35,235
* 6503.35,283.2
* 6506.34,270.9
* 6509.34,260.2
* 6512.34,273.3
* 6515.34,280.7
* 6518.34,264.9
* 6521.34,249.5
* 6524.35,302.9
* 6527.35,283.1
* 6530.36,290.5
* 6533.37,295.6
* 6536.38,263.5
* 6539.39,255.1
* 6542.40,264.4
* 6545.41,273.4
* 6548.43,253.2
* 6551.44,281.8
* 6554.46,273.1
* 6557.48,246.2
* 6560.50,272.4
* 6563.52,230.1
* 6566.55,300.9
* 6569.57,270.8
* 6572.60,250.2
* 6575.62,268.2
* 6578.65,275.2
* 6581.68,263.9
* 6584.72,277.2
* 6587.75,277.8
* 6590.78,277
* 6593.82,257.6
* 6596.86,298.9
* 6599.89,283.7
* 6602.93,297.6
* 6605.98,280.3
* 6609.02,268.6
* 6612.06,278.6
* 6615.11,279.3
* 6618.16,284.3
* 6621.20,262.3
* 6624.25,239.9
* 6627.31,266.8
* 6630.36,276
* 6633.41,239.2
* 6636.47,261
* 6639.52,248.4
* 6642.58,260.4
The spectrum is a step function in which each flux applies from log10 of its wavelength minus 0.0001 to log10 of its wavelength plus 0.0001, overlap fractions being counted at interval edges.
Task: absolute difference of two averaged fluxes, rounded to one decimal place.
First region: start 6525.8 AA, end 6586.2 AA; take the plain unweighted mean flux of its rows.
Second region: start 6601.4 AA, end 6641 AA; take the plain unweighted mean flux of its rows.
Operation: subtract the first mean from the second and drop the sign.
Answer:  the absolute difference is 1.6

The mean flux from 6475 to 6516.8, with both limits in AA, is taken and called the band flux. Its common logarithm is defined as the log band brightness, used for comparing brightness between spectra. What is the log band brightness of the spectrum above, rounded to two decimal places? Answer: 2.42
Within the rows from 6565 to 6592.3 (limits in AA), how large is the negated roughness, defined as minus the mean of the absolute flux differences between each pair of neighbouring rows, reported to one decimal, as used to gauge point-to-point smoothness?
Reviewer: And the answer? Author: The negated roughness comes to -12.7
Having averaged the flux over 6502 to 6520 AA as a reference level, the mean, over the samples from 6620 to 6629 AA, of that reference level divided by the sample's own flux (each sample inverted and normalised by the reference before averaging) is 1.06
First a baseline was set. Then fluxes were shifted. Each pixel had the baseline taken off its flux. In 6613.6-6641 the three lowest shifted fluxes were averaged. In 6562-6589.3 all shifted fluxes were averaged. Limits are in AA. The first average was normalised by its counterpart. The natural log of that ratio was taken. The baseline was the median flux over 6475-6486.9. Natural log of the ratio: 2.3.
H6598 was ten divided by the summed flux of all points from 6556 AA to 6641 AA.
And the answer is 0.0013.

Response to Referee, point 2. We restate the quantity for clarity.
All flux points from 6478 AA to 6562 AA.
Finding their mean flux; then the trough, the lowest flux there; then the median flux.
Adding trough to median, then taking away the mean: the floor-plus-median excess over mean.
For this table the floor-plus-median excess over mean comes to 224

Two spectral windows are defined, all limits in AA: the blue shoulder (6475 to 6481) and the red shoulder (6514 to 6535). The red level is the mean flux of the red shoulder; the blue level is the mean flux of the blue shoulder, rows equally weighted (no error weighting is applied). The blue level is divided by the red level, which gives 0.99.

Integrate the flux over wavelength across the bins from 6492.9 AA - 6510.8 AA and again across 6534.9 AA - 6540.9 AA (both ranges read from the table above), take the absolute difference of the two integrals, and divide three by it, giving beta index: 0.0010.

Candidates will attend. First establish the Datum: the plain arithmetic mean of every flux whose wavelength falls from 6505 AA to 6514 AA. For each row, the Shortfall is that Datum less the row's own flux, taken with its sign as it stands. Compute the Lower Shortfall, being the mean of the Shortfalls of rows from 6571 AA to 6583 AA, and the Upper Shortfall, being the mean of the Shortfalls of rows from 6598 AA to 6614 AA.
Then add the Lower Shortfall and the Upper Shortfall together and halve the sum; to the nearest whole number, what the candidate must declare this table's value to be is -5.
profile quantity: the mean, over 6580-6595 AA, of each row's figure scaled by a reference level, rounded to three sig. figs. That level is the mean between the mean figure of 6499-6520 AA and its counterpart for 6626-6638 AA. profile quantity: 1.03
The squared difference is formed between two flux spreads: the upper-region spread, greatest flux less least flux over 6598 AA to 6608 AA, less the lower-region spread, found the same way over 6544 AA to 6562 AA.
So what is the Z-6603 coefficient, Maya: 335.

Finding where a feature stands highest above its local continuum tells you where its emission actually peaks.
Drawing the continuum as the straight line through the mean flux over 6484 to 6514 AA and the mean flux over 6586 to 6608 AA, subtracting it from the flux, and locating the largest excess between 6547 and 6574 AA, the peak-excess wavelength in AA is 6566.55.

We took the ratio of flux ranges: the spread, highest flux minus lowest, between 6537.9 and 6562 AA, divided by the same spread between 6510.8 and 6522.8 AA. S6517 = 1.1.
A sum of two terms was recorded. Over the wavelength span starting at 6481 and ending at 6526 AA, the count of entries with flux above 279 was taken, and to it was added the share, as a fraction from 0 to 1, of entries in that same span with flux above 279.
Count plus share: 4.3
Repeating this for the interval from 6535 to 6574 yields 2.2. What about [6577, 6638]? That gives 6.3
